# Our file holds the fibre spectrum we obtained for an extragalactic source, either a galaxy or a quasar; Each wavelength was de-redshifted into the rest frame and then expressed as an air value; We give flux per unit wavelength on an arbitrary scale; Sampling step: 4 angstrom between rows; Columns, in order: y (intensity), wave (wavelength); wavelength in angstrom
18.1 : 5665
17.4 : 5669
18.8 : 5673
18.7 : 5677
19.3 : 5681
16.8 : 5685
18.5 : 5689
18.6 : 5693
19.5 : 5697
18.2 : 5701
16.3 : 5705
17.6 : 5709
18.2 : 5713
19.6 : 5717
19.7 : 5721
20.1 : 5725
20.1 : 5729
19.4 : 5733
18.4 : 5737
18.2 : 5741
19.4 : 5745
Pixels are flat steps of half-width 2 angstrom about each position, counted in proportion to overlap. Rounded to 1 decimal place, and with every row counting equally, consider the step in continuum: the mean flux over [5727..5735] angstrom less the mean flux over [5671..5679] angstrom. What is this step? 1.0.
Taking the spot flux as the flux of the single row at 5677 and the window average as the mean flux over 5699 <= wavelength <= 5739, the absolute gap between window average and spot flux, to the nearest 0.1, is 0.1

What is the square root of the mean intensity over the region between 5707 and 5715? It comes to 4.23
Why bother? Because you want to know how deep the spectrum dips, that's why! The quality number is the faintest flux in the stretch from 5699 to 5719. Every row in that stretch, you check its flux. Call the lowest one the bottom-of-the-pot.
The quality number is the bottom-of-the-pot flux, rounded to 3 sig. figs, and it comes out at 16.3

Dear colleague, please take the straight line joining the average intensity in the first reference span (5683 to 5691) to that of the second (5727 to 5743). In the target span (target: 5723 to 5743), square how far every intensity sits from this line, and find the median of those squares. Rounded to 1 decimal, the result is 1.0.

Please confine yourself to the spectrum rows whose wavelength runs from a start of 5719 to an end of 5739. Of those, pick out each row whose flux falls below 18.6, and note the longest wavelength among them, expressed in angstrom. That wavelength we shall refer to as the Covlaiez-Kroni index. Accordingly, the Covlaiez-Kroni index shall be 5737 angstrom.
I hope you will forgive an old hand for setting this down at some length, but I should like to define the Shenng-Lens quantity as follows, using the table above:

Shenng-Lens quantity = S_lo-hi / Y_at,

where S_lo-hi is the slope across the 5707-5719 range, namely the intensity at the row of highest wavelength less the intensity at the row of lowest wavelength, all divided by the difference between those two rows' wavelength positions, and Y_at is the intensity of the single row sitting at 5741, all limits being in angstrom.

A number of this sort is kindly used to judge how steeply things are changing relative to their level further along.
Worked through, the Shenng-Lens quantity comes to 0.014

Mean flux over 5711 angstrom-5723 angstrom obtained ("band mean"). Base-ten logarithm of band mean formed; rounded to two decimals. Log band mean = 1.28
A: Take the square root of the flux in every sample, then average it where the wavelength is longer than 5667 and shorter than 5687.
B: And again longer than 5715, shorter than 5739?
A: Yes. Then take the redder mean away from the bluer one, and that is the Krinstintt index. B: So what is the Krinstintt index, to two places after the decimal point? -0.16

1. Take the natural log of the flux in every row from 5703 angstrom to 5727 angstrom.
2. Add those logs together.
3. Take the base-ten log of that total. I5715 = 1.2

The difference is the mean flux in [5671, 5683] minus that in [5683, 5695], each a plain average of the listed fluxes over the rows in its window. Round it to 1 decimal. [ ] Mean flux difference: 1.0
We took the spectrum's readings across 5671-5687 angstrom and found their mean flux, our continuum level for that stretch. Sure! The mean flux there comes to 18.4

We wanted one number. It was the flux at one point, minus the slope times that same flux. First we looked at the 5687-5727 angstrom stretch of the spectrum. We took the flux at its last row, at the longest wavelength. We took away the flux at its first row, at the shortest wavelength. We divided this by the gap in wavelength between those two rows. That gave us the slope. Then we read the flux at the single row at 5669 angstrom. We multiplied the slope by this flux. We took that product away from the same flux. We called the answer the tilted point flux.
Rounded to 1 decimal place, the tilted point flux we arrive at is 16.6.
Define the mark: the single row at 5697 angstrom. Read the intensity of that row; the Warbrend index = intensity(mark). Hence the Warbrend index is 19.5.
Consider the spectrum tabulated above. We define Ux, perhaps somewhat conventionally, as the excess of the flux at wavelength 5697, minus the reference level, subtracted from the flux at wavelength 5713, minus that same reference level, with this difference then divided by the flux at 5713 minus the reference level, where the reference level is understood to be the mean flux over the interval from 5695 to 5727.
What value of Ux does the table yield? 2.9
